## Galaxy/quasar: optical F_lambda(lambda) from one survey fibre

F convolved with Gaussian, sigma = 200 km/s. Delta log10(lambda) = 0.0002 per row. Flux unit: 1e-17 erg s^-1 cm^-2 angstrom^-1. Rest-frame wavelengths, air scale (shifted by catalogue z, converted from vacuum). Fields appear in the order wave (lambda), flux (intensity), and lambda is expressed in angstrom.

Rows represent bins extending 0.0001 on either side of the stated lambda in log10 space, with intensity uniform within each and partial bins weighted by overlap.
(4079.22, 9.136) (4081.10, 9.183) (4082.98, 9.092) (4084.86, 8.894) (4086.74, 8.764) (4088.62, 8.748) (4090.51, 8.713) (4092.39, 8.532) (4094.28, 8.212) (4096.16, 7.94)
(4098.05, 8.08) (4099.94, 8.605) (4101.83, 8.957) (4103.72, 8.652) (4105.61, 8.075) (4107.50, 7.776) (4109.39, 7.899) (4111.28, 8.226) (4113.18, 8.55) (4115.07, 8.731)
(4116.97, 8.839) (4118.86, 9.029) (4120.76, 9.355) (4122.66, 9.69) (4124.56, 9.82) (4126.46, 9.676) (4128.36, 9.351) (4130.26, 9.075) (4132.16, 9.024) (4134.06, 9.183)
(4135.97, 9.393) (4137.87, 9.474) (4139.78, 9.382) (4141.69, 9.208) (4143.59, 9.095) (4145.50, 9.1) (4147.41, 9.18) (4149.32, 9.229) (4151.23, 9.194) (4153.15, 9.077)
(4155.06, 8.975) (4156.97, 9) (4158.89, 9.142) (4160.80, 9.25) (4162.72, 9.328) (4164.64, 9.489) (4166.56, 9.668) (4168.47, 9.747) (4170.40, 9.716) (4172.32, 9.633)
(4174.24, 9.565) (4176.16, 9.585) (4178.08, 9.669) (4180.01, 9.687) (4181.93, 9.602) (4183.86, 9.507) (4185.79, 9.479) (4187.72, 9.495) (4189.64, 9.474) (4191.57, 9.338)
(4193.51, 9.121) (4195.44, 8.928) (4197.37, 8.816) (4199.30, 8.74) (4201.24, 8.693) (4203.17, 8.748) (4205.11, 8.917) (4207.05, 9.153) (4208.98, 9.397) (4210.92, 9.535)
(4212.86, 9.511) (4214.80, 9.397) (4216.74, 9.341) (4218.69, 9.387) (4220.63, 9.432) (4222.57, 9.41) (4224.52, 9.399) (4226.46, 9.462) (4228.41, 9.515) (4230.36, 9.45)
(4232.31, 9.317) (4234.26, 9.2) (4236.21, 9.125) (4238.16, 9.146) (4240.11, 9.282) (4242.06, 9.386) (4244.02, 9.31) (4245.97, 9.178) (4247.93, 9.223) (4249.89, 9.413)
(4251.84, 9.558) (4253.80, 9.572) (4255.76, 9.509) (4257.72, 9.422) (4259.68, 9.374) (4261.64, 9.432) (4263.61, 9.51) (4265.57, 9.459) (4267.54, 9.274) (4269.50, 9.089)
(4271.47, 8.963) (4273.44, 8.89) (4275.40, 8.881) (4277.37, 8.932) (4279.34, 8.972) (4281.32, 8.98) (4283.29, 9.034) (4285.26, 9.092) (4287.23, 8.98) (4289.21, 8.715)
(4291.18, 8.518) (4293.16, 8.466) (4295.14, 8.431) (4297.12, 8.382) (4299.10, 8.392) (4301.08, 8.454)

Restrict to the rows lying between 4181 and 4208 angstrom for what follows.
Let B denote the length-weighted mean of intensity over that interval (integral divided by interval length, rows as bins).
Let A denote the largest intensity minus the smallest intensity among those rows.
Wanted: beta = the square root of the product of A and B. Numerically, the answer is 2.9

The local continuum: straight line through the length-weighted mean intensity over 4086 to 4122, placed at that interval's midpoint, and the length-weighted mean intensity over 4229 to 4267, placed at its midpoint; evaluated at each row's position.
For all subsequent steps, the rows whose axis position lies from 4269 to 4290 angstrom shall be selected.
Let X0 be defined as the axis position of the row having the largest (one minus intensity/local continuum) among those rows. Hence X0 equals 4289.21 angstrom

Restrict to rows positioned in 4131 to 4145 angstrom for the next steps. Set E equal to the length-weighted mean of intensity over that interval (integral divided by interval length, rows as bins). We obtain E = 9.2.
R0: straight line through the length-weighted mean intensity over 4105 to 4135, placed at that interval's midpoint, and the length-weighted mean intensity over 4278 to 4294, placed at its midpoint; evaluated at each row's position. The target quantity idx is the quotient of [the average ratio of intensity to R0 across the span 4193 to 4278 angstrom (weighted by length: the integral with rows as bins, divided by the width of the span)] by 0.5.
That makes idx 2.086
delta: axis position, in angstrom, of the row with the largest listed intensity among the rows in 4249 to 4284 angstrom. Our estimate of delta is 4253.80 angstrom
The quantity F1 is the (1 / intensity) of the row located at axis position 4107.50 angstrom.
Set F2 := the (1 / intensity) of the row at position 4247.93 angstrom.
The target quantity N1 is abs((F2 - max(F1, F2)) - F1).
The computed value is 0.149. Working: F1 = 0.129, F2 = 0.108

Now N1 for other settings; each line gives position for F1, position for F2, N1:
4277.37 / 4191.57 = 0.117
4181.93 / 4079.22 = 0.104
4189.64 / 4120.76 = 0.106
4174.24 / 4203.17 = 0.105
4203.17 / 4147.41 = 0.120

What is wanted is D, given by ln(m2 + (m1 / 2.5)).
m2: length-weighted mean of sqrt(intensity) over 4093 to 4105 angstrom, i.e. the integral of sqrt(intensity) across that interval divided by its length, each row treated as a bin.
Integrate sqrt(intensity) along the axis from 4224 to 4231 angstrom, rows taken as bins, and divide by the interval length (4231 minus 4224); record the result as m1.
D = 1.42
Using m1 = 3.08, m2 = 2.90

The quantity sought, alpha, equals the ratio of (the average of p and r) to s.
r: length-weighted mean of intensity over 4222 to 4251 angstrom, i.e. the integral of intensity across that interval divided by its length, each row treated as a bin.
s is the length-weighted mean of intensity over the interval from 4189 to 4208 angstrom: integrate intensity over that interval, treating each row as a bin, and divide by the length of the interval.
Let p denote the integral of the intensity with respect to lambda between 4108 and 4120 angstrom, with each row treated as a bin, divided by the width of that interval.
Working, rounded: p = 8.53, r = 9.3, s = 8.98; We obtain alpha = 0.99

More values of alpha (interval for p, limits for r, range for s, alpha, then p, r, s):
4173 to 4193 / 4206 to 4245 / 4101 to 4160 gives 1.05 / 9.53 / 9.4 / 9.01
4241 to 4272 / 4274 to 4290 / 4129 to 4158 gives 1.00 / 9.36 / 9.0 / 9.17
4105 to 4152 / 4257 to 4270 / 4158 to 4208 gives 0.99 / 9.03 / 9.4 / 9.33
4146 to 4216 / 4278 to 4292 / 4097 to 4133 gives 1.03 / 9.30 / 8.9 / 8.81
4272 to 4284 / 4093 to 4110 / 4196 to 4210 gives 0.96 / 8.95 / 8.3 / 8.93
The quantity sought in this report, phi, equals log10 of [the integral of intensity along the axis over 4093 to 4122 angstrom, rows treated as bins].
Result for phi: 2.39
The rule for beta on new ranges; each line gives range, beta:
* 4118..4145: 2.7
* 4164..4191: 1.6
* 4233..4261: 2.0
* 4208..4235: 1.8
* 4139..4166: 2.2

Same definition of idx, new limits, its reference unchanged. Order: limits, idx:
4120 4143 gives 2.108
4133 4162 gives 2.066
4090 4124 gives 1.921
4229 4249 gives 2.090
